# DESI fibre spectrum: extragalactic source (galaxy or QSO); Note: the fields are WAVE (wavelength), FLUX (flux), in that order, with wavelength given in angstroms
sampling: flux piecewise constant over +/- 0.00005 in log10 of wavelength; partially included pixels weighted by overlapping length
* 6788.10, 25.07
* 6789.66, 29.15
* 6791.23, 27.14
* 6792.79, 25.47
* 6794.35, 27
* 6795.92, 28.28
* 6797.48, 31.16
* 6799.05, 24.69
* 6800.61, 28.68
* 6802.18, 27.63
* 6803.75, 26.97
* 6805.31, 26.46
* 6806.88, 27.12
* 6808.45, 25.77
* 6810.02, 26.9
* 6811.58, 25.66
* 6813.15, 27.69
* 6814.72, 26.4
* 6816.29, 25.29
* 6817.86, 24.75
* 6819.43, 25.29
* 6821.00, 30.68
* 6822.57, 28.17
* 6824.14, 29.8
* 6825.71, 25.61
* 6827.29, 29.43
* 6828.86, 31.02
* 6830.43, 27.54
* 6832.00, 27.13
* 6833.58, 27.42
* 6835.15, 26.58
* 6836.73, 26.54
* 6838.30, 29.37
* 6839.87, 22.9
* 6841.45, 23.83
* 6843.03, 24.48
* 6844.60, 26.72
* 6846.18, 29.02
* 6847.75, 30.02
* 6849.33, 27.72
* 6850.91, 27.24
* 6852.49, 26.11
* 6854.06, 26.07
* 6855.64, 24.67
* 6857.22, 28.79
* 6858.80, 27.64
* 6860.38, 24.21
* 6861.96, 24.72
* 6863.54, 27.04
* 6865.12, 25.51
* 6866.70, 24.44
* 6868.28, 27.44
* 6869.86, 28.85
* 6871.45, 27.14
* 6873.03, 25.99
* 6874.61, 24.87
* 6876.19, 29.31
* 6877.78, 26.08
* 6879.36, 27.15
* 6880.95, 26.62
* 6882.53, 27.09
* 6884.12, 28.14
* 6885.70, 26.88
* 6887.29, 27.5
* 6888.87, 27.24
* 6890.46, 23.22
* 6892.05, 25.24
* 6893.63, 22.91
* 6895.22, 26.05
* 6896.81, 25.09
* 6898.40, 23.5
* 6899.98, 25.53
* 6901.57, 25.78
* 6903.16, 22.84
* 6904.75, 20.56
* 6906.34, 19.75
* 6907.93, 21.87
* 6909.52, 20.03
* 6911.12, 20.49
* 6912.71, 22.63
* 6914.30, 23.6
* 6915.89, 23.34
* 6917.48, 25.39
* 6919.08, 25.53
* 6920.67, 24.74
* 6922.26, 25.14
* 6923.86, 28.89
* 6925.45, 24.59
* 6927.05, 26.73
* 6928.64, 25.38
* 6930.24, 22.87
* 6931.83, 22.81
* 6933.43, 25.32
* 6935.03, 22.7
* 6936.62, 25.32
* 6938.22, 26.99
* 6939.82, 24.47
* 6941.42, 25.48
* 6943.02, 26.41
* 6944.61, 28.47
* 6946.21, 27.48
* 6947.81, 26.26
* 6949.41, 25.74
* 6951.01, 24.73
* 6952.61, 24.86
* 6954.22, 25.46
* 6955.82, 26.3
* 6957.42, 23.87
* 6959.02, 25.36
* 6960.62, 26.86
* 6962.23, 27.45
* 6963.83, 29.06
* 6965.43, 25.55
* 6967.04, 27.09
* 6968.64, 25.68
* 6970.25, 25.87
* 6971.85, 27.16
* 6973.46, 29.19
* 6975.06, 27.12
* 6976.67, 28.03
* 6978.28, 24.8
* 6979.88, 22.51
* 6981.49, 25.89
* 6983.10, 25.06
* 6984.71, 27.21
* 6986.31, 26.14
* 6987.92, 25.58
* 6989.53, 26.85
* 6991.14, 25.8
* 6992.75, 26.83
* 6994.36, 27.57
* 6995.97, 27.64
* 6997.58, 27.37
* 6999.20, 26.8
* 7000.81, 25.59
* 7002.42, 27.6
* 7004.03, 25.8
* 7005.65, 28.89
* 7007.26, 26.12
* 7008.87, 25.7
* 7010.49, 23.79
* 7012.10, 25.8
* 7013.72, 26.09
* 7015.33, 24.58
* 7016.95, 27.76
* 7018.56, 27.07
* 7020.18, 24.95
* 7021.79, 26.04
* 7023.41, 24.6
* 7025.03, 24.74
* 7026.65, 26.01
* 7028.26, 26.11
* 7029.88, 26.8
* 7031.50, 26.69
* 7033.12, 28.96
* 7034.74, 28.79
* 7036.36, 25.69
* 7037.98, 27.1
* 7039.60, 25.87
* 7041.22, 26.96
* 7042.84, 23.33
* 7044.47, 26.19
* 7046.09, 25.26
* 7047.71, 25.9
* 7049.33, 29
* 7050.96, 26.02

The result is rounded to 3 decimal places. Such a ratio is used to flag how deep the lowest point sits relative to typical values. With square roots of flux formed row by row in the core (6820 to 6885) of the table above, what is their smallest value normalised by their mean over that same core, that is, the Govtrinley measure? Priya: 0.921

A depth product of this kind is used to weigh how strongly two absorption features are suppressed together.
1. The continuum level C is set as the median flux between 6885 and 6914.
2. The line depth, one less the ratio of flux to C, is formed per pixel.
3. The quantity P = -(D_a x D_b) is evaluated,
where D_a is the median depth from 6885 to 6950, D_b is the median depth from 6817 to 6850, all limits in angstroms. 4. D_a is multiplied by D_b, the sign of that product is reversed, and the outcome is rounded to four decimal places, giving -0.0140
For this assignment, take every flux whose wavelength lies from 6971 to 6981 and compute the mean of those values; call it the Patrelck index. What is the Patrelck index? 26.5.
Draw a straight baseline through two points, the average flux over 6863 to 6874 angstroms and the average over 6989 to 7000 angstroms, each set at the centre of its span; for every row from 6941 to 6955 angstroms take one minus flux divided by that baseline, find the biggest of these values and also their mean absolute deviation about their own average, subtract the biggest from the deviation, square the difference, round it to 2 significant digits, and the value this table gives 0.0019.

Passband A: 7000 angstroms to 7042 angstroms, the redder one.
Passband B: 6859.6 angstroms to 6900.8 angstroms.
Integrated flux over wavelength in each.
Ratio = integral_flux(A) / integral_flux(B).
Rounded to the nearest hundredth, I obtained 1.03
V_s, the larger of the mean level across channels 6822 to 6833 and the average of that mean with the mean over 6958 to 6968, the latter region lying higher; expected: 28.4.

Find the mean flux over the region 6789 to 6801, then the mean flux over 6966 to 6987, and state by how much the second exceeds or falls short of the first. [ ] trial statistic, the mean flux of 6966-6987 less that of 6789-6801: -1.4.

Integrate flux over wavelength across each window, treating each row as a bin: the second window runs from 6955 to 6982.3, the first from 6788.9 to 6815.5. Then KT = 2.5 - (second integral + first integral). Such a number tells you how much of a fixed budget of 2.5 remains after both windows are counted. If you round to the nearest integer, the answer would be -1440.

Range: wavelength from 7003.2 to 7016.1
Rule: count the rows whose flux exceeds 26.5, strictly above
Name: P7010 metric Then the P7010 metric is 1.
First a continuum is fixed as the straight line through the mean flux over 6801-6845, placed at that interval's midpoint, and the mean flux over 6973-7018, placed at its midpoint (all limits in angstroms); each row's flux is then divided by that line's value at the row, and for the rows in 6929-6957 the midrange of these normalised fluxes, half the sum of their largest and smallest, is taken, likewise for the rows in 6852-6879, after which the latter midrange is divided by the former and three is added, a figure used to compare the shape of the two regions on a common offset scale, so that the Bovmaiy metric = 4.04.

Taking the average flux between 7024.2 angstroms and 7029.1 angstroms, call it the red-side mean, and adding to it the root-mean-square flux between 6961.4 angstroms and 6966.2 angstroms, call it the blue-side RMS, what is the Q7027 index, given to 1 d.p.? 53.0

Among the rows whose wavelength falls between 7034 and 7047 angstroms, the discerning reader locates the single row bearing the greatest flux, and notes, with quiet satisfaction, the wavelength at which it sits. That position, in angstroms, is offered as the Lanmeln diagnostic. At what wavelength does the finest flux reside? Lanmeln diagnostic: 7034.74 angstroms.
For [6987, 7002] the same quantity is 6995.97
